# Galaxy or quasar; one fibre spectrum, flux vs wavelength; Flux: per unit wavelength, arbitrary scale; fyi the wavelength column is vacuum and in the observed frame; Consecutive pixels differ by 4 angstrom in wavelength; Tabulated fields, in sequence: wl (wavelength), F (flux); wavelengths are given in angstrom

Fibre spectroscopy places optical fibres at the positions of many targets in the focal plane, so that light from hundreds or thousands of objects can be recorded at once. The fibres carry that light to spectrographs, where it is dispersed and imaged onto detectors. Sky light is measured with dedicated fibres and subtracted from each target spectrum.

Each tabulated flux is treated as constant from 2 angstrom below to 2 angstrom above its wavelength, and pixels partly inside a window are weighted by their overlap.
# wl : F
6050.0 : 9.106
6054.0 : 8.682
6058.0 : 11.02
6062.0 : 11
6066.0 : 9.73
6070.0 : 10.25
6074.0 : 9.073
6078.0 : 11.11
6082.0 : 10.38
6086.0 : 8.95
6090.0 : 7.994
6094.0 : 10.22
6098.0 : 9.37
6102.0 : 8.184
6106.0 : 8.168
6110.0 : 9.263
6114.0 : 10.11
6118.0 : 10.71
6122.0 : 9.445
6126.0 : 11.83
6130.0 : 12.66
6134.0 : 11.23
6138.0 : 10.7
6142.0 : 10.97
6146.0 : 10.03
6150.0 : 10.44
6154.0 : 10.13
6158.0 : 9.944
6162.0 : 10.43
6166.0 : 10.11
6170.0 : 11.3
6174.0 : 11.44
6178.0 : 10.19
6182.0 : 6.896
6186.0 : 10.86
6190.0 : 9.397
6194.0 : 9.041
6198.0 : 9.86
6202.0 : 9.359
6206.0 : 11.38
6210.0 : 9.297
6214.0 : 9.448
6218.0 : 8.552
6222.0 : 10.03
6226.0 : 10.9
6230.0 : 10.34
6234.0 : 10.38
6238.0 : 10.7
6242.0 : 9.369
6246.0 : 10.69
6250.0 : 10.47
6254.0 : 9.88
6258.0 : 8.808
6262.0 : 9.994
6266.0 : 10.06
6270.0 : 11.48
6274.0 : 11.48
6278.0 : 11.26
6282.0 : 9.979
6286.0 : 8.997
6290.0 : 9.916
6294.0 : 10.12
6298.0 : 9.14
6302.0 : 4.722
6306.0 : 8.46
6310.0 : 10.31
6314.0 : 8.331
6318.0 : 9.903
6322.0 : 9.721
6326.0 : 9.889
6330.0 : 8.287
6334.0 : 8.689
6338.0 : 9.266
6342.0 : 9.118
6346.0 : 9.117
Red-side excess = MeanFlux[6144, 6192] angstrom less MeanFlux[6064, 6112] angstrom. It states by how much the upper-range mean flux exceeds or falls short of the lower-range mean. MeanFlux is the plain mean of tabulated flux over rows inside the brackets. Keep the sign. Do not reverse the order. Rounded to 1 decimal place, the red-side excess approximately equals 0.7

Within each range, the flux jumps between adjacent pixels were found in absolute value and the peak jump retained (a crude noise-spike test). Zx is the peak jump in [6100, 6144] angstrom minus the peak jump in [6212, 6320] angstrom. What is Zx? -2.0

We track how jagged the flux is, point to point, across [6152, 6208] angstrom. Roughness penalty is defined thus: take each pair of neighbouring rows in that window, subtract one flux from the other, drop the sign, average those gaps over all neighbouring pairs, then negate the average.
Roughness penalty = -1.2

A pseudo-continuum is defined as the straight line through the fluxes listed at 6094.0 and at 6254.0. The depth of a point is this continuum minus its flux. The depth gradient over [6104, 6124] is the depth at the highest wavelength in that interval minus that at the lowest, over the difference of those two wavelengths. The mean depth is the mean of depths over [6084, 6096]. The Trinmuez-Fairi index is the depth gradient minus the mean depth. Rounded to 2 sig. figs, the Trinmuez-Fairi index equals -1.3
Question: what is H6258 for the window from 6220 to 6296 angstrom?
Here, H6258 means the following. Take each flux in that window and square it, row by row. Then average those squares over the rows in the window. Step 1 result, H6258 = 106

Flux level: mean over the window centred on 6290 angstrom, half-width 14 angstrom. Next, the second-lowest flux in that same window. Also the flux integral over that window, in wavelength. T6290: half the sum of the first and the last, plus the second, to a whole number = 142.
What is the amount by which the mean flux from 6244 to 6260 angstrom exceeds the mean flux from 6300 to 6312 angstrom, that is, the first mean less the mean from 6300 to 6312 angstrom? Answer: 2.1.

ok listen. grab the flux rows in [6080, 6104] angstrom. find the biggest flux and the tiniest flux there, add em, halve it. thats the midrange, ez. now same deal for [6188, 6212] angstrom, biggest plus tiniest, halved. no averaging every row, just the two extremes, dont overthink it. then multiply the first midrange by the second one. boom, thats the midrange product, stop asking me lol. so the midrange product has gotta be 94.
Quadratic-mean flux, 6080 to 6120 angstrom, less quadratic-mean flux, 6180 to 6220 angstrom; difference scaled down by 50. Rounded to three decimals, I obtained -0.002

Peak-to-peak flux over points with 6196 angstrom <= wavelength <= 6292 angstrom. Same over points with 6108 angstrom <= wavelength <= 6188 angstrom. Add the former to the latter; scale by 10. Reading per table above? 87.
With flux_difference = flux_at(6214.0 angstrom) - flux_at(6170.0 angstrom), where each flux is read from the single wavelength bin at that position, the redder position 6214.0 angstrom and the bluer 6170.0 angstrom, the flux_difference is -1.9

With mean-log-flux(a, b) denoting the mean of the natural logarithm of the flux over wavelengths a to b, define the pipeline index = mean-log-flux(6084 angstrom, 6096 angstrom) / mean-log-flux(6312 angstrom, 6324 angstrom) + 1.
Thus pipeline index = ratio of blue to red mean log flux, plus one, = 1.99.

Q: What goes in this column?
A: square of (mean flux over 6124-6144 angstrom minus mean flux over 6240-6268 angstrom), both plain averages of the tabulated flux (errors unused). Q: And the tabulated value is 2.5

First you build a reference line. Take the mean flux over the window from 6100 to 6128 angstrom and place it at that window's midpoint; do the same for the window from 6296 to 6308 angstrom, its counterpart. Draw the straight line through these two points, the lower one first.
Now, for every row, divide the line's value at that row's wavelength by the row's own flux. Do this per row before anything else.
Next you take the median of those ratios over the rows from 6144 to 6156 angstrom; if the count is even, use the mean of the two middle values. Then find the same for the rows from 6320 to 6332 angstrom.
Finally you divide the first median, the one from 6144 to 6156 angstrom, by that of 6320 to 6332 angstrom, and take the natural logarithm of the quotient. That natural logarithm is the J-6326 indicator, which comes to 0.20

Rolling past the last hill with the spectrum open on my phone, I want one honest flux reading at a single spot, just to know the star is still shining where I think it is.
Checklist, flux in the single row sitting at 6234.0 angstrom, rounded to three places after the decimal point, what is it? 10.380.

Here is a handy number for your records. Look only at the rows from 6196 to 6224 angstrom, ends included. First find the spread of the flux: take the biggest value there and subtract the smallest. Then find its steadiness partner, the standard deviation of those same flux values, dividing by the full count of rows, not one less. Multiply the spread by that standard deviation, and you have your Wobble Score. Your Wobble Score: 2.3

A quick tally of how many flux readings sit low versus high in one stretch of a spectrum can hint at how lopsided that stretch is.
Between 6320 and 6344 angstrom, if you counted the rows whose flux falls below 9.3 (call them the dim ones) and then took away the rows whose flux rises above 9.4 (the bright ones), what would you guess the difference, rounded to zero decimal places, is 2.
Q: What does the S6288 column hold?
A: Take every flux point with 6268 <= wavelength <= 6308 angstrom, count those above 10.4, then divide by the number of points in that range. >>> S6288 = 0.30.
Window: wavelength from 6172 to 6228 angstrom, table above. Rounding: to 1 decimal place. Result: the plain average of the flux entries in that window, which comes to 9.8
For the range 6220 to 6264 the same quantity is 10.1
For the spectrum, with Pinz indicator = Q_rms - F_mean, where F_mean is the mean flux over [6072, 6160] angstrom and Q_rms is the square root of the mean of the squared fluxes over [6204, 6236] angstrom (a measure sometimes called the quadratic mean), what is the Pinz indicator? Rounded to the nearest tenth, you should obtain 0.0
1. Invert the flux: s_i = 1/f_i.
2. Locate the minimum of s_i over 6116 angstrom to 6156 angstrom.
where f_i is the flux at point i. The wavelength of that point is 6130.0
